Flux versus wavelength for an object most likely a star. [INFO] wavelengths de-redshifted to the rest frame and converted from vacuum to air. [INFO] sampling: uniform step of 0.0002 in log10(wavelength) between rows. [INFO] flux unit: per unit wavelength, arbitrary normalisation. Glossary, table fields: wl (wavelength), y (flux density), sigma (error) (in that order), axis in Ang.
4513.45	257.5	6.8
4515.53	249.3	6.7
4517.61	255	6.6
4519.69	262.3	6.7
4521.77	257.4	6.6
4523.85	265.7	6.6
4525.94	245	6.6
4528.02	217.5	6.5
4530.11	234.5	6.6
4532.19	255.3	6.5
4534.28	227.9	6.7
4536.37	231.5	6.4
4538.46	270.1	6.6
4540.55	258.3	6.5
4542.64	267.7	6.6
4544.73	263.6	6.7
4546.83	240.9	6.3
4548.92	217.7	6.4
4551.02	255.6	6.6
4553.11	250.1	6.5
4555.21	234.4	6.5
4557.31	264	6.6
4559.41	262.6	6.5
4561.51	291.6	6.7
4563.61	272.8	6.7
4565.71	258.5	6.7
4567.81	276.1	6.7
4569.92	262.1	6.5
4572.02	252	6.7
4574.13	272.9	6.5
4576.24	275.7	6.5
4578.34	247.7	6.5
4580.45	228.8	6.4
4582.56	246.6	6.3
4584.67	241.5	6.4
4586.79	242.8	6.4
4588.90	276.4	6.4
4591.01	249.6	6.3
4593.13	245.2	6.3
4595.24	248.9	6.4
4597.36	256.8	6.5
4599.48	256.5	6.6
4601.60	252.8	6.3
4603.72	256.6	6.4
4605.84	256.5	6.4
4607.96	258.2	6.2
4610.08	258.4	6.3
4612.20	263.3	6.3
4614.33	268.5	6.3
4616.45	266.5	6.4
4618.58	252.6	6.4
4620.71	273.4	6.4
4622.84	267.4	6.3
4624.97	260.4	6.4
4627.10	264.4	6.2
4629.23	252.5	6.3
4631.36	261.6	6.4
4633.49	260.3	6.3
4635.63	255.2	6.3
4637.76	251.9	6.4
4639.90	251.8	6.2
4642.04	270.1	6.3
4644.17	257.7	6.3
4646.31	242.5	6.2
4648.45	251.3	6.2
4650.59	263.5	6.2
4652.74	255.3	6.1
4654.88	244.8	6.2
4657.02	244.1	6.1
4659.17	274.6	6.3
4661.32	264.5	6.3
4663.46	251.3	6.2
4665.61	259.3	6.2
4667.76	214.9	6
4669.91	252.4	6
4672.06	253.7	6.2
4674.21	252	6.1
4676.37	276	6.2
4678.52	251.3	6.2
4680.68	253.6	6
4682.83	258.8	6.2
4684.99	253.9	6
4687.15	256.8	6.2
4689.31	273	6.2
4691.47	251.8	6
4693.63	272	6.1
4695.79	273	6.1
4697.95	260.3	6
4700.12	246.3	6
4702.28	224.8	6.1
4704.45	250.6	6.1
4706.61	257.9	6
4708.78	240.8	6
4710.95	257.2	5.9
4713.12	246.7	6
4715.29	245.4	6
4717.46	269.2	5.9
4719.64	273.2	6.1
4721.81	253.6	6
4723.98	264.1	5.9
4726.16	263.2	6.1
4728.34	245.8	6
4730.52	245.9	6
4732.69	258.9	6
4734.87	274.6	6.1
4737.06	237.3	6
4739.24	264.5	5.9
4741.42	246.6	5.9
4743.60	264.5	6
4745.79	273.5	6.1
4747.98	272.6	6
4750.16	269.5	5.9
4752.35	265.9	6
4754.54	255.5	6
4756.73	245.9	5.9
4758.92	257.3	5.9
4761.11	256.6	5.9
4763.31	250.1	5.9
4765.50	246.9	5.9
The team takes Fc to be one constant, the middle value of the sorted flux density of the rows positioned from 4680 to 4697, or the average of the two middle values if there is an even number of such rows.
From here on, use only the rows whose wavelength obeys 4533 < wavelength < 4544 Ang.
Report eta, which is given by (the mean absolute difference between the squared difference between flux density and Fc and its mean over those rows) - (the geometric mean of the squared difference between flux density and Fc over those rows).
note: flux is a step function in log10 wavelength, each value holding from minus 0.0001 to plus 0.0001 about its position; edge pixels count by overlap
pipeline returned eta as 266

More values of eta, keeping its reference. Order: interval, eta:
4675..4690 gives 90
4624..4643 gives 6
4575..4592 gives -54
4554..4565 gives 194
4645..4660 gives 15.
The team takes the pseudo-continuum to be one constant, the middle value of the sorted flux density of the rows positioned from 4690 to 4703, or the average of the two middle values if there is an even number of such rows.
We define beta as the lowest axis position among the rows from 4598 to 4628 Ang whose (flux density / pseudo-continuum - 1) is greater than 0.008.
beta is 4607.96 Ang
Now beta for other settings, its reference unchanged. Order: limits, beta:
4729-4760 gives 4732.69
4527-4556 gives 4538.46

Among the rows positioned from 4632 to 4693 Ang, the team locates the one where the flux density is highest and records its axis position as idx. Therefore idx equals 4676.37 Ang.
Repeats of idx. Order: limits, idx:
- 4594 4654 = 4620.71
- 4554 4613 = 4561.51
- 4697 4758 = 4734.87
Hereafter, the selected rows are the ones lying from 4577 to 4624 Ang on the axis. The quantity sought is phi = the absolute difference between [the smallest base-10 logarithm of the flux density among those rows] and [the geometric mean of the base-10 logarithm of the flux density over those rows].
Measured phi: 0.047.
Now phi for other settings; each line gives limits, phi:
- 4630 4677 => 0.074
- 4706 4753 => 0.037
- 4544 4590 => 0.069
